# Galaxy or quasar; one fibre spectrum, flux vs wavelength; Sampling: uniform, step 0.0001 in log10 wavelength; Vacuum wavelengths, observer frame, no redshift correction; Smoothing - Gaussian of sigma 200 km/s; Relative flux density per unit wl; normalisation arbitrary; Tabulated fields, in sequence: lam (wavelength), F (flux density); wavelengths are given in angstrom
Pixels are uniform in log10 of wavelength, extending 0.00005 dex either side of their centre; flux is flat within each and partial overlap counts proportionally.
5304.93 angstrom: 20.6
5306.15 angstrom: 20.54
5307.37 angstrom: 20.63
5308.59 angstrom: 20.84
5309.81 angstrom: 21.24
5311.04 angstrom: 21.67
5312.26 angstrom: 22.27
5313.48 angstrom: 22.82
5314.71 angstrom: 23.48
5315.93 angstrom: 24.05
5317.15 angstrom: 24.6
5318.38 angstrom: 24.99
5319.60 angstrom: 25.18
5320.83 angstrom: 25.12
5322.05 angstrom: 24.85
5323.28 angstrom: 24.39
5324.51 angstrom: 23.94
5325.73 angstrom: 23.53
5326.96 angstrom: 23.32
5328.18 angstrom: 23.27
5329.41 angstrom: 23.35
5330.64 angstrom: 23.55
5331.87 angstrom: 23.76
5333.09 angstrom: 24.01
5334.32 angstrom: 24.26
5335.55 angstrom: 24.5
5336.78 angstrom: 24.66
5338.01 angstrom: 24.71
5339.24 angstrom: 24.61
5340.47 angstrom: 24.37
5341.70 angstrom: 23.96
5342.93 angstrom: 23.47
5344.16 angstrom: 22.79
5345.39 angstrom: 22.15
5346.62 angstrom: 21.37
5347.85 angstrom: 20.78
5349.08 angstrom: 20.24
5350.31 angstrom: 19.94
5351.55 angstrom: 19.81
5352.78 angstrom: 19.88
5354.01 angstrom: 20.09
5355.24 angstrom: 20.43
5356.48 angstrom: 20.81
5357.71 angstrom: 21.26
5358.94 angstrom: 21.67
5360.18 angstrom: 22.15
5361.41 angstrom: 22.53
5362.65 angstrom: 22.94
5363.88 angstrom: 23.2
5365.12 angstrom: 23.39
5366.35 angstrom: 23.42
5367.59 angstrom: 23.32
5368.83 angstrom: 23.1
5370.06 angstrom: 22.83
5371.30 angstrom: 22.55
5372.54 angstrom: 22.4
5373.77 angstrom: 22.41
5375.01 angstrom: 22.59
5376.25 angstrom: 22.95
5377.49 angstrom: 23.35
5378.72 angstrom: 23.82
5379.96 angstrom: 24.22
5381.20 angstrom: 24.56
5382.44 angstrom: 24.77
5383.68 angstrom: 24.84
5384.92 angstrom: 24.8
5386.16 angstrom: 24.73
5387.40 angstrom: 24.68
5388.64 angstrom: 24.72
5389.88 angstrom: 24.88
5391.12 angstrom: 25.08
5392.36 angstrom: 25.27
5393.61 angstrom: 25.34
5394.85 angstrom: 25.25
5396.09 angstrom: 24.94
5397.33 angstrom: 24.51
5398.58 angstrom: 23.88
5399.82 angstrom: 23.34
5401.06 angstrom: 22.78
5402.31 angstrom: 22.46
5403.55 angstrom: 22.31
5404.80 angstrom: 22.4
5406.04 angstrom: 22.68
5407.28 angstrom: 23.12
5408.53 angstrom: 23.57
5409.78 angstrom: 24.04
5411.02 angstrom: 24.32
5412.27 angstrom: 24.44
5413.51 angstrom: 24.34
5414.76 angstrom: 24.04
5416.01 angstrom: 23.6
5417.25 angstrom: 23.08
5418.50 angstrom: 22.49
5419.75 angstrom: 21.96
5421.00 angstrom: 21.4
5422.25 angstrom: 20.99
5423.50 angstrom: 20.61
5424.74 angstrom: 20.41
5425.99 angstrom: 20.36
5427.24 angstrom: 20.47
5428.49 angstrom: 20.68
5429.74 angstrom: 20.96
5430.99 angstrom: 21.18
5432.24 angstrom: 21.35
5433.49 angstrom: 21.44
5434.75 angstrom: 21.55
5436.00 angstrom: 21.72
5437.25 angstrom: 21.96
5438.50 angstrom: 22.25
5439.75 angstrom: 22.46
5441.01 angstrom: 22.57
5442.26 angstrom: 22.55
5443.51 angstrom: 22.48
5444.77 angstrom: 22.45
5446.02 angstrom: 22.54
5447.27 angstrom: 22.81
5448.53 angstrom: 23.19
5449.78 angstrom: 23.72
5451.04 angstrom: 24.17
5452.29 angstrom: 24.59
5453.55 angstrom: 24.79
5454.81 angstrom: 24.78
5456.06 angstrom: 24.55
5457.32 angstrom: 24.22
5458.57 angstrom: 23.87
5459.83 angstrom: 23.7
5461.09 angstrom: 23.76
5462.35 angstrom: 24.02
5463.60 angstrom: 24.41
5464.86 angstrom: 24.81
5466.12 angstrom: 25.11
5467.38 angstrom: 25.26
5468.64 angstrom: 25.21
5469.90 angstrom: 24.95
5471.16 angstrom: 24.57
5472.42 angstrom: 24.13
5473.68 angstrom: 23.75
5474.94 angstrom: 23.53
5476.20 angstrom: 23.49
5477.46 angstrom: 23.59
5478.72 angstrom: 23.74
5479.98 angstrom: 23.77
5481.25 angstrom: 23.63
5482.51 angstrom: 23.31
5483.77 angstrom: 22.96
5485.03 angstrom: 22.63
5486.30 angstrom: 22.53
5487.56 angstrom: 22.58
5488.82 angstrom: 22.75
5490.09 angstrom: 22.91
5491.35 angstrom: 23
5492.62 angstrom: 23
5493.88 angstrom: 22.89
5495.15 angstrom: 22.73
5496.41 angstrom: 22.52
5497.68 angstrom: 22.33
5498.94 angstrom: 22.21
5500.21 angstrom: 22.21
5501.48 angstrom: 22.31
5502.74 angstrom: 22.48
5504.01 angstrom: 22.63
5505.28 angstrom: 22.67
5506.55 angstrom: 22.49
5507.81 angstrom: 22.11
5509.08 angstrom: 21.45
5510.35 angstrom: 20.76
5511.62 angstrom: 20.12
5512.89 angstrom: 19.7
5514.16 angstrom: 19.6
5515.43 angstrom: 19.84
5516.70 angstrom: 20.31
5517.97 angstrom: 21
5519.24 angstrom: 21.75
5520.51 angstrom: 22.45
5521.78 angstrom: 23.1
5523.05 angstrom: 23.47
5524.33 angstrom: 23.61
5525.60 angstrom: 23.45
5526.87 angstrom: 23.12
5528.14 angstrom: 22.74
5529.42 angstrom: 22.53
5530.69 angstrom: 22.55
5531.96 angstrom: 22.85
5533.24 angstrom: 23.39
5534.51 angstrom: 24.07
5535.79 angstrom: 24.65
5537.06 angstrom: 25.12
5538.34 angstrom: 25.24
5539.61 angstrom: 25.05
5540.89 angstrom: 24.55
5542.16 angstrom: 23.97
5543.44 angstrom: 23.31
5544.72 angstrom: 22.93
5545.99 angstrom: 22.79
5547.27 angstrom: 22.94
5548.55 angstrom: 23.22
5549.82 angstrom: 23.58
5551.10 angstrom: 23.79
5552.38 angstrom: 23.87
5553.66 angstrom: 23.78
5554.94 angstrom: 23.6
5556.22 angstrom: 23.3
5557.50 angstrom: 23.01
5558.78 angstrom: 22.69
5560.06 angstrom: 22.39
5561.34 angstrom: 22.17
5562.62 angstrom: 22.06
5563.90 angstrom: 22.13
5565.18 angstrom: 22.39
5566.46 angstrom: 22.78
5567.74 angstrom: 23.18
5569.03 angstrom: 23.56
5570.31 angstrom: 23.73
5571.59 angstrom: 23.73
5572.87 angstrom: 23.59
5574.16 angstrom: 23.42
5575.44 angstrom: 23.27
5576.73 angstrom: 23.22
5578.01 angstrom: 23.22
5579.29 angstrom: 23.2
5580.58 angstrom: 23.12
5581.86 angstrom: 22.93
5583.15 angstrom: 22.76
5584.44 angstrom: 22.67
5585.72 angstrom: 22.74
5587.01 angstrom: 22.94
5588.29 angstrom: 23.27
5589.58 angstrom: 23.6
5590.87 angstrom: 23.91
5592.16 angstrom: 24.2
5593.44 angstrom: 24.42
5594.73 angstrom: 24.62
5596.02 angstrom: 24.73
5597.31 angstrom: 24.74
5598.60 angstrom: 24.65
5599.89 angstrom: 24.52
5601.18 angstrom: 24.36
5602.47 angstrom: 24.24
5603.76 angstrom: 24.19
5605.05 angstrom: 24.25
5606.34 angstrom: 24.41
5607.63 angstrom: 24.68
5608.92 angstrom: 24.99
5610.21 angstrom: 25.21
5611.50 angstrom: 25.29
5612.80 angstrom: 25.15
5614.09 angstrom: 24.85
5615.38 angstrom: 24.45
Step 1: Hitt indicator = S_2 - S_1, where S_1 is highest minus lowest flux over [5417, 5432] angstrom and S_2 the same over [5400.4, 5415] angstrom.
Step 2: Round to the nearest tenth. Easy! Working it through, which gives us -0.6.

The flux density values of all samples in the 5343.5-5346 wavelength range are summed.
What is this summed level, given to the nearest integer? 45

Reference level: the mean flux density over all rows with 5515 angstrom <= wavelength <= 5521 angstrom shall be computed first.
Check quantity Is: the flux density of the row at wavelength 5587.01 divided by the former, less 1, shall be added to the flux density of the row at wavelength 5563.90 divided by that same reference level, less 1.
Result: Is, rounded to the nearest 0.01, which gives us 0.14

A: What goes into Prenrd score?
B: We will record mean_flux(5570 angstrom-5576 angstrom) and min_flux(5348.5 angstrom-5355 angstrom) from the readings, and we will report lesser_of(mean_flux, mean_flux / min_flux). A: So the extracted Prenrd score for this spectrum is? 1.19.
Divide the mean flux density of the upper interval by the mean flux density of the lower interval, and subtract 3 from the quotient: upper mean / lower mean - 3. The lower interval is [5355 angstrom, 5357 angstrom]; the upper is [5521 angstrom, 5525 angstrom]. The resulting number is -1.87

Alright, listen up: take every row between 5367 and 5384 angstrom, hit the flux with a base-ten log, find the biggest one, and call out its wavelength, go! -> 5383.68 angstrom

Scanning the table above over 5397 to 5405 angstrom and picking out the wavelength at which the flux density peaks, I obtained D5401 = 5397.33 angstrom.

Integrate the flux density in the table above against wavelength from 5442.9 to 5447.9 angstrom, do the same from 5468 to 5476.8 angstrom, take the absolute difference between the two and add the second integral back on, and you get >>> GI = 314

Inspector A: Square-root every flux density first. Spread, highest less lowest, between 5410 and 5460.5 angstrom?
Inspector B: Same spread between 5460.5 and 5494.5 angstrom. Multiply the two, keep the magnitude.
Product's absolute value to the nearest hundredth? 0.13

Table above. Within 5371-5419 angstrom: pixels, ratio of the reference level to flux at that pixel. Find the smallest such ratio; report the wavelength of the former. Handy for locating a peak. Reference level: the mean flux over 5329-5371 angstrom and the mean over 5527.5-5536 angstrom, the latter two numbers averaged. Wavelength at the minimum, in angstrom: 5393.61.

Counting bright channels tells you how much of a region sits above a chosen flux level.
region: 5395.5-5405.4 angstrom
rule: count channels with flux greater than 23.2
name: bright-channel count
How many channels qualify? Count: 4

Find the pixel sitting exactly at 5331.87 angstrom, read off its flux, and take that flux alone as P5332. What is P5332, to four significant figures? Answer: 23.76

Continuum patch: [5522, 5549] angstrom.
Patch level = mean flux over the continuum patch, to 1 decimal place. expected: 23.6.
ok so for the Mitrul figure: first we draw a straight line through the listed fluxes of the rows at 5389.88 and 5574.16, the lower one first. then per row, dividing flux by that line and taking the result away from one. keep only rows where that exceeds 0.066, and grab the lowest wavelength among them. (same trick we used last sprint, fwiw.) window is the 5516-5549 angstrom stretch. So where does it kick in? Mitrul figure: 5516.70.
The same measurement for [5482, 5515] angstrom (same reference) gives 5497.68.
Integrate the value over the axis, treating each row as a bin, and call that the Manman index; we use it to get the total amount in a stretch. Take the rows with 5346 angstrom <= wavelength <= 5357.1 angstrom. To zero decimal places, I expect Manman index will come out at 226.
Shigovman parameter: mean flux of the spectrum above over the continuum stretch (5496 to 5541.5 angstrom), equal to 22.5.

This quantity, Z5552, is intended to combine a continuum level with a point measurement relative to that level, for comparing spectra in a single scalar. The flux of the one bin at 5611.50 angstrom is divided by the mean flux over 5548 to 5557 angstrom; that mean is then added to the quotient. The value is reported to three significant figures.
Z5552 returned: 24.7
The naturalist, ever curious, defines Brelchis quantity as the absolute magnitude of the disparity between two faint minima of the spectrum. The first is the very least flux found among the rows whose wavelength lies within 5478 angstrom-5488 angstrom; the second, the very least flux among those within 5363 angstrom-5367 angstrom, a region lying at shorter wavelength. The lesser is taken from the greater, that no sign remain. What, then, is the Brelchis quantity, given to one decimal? 0.7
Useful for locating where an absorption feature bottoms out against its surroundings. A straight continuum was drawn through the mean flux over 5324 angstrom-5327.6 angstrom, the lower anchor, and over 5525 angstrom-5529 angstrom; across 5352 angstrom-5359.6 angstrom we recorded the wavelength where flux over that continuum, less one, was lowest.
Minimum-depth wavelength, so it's 5352.78 angstrom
